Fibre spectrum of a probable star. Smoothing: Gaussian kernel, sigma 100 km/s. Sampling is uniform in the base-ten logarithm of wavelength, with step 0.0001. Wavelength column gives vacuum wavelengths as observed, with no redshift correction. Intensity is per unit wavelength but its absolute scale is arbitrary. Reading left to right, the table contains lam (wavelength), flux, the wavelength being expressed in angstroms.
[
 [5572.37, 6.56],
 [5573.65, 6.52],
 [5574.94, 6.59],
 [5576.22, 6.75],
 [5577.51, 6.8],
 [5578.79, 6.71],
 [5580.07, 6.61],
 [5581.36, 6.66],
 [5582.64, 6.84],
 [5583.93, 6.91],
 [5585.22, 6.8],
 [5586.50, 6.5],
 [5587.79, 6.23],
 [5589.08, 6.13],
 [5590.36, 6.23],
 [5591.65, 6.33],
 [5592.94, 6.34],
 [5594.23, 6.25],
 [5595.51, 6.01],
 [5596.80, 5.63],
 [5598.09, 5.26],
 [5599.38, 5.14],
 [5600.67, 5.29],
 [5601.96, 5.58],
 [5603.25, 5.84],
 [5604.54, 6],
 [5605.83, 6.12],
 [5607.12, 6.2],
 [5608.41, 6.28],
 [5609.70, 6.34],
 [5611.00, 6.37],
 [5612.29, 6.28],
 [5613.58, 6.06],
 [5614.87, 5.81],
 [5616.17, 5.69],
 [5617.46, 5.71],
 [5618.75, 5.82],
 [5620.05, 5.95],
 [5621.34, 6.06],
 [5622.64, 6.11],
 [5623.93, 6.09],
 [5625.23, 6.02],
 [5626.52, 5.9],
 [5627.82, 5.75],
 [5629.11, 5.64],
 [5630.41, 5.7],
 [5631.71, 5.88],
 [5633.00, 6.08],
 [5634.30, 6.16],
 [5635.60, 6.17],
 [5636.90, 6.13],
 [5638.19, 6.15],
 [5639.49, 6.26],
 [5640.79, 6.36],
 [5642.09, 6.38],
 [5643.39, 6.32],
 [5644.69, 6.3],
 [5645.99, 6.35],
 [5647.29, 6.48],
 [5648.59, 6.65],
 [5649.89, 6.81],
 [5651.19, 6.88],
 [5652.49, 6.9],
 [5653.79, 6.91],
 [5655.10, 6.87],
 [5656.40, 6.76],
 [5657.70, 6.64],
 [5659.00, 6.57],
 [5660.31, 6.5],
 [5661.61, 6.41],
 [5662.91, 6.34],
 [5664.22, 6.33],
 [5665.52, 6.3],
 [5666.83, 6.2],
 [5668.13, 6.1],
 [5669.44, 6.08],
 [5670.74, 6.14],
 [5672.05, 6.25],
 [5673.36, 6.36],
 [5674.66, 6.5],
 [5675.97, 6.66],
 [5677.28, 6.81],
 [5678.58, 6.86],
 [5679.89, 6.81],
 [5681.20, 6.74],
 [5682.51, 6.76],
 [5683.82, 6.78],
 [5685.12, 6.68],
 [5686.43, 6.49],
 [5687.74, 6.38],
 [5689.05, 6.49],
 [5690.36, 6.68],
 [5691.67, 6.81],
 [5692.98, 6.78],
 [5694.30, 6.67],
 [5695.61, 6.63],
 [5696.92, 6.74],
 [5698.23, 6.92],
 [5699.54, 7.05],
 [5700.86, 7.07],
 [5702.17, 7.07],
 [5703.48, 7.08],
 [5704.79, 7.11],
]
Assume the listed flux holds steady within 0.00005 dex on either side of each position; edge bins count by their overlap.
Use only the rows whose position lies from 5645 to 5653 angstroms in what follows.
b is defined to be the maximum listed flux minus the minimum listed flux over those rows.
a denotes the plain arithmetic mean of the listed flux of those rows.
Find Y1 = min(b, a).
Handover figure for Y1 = 0.55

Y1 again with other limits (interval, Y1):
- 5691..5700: 0.42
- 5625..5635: 0.52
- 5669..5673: 0.17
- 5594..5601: 1.11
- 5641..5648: 0.18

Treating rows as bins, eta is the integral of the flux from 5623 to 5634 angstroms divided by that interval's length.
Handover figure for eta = 5.9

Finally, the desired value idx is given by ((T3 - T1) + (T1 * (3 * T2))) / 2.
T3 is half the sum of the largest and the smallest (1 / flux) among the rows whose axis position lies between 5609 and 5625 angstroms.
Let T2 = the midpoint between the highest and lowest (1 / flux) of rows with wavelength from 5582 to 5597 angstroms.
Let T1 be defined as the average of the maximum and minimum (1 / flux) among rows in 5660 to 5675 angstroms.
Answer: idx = 0.042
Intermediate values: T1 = 0.159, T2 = 0.161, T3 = 0.166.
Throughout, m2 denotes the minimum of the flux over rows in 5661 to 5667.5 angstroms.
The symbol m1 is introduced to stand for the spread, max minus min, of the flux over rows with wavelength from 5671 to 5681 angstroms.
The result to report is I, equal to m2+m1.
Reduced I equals 6.81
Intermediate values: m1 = 0.6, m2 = 6.2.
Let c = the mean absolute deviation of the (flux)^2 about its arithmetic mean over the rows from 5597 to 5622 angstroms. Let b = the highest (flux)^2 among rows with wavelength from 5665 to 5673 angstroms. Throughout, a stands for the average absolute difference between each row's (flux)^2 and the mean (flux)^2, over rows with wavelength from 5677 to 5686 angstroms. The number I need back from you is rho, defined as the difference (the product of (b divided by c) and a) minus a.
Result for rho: 6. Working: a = 0.6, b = 39.7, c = 3.5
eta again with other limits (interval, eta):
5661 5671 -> 6.2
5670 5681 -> 6.6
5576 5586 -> 6.8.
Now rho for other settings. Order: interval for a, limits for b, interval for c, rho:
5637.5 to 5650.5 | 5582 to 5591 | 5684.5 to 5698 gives 60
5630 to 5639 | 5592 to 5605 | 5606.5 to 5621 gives 23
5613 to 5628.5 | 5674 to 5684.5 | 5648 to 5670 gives 22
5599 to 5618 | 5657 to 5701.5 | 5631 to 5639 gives 194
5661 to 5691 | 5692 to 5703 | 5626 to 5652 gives 40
